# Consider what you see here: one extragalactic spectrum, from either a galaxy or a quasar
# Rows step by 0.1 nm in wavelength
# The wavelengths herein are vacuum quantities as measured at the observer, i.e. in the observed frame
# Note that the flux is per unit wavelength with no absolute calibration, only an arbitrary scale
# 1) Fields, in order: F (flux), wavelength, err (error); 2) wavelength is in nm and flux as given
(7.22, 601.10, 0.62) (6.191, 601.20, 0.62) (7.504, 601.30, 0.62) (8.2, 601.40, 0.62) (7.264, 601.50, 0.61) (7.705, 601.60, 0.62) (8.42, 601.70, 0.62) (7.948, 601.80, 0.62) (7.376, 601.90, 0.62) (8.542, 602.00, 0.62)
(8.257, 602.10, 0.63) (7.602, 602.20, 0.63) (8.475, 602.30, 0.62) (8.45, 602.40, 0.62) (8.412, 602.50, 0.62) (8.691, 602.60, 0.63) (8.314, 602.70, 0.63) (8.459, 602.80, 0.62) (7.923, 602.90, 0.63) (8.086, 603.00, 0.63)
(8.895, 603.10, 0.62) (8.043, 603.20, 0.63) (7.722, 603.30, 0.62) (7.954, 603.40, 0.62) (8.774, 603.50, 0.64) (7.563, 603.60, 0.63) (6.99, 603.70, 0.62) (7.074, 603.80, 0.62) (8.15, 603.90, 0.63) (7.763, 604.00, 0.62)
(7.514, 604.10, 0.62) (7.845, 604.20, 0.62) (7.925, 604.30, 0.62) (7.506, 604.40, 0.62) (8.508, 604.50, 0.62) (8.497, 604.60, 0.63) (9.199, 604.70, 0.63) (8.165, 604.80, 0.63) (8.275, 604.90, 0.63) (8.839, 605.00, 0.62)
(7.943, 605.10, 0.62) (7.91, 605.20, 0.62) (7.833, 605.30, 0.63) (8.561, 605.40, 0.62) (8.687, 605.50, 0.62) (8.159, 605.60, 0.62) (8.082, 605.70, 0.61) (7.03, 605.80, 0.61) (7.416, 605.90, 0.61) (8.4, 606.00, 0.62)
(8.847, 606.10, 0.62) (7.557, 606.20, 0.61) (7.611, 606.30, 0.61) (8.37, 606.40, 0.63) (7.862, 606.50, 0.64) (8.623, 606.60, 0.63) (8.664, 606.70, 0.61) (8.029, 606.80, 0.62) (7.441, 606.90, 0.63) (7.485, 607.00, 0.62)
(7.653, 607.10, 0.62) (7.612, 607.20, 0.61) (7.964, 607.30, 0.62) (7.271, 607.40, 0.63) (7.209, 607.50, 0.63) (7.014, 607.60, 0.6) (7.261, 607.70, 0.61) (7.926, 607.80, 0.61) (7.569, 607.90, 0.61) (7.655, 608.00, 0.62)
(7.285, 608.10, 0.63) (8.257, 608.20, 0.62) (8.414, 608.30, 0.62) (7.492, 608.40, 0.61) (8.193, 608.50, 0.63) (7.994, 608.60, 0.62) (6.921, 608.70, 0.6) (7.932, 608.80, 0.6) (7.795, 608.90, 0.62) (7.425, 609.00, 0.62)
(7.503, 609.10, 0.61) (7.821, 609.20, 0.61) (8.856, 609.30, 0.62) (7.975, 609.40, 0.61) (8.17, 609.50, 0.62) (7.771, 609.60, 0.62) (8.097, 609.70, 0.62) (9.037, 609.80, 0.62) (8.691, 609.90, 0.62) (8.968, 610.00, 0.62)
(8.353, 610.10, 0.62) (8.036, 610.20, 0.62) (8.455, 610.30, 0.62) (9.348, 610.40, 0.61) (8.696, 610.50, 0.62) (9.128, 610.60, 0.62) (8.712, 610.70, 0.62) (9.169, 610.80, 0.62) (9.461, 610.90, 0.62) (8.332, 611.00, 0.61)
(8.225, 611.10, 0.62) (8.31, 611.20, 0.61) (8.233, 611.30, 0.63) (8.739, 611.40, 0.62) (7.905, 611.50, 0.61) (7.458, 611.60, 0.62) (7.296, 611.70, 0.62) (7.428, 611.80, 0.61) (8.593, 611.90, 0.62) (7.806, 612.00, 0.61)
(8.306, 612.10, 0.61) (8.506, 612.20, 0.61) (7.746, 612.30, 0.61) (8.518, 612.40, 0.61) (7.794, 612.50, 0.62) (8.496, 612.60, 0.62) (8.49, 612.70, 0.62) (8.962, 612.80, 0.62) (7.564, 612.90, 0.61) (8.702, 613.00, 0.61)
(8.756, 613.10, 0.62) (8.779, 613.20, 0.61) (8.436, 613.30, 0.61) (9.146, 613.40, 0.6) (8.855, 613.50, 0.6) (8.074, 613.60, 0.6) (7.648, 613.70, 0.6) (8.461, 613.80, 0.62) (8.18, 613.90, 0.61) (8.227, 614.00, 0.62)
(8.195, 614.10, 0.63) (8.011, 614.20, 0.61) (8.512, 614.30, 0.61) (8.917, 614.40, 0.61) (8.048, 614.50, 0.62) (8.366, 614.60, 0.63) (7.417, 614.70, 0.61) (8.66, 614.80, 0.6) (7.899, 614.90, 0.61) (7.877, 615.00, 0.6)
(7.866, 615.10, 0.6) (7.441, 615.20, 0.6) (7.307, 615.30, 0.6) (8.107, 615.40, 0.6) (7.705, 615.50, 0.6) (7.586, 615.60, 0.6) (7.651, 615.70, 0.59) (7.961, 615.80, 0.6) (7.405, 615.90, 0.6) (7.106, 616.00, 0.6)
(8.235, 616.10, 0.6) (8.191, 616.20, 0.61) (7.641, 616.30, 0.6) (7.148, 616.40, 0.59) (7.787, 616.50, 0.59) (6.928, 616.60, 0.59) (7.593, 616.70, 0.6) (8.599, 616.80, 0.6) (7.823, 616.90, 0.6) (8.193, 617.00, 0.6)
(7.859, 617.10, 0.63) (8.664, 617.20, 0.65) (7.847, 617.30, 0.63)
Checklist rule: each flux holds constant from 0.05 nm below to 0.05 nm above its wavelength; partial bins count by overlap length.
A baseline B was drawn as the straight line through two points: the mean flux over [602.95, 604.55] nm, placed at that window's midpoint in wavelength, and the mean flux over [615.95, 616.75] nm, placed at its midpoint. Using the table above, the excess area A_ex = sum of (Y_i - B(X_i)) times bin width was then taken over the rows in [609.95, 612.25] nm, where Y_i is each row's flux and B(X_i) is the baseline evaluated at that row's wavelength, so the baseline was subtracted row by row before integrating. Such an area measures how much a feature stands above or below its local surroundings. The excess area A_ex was 1.6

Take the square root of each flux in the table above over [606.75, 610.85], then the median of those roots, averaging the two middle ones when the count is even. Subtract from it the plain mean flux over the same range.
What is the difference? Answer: -5.19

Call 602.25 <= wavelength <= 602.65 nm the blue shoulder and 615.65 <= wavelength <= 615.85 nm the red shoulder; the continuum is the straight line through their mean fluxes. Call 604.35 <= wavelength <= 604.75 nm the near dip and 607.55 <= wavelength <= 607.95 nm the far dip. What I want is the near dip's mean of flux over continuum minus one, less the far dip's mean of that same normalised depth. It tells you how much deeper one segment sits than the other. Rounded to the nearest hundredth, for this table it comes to 0.10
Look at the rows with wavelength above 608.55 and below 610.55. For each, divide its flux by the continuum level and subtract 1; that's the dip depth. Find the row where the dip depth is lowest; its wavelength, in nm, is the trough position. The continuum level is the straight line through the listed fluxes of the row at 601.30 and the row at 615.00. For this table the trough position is 608.70 nm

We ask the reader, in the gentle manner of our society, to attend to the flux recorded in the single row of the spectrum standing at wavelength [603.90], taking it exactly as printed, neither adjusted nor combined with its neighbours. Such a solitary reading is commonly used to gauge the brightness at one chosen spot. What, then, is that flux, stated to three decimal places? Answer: 8.150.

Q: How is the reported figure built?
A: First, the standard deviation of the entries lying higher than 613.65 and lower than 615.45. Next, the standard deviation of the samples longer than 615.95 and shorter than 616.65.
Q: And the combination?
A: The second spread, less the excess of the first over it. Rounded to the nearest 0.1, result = 0.6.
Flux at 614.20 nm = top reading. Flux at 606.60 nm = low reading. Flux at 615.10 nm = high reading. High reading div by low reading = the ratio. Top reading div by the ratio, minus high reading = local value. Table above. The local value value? 0.92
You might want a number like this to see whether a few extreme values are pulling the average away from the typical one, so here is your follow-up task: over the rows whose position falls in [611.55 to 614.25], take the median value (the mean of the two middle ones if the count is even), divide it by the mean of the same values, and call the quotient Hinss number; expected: 1.008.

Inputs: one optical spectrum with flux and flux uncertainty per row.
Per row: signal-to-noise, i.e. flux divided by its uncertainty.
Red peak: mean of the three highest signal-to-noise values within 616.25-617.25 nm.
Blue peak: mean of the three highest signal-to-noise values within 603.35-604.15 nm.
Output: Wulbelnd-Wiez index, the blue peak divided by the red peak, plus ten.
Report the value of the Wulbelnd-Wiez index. 11.0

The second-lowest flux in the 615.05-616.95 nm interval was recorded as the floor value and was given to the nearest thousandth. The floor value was 7.106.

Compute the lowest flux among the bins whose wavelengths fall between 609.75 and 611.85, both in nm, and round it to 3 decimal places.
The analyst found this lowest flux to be 7.296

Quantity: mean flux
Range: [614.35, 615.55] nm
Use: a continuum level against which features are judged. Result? 7.97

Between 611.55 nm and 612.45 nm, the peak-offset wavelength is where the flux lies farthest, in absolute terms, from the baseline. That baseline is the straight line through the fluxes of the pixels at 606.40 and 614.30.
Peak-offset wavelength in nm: 611.70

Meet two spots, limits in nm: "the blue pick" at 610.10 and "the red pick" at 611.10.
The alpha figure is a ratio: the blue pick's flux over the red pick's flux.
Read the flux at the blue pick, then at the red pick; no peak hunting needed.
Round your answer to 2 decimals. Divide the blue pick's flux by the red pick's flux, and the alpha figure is 1.02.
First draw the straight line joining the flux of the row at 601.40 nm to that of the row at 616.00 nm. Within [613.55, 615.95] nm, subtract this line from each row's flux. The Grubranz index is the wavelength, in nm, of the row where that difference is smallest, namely 615.30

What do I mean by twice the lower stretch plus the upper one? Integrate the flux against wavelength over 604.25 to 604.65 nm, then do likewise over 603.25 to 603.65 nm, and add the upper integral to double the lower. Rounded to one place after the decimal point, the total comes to 9.6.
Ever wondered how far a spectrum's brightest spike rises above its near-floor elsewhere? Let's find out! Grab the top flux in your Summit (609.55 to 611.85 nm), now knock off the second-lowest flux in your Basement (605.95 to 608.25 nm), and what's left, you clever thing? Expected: 2.25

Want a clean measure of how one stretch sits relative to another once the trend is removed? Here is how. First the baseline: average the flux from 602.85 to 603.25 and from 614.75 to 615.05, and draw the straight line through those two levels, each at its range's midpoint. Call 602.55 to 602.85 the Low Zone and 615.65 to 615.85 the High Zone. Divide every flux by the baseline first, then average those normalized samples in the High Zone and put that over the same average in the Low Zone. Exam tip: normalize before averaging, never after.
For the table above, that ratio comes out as 0.93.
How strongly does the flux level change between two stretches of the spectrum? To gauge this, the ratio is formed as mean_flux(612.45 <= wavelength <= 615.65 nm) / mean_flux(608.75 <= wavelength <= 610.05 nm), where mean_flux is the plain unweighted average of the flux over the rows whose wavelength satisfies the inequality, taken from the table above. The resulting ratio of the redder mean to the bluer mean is 1.01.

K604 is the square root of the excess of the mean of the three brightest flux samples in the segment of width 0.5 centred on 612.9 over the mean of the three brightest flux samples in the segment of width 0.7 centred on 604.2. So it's 0.783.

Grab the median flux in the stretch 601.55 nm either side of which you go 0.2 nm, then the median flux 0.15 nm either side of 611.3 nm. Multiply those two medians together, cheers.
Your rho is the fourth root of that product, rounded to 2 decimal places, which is 2.85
